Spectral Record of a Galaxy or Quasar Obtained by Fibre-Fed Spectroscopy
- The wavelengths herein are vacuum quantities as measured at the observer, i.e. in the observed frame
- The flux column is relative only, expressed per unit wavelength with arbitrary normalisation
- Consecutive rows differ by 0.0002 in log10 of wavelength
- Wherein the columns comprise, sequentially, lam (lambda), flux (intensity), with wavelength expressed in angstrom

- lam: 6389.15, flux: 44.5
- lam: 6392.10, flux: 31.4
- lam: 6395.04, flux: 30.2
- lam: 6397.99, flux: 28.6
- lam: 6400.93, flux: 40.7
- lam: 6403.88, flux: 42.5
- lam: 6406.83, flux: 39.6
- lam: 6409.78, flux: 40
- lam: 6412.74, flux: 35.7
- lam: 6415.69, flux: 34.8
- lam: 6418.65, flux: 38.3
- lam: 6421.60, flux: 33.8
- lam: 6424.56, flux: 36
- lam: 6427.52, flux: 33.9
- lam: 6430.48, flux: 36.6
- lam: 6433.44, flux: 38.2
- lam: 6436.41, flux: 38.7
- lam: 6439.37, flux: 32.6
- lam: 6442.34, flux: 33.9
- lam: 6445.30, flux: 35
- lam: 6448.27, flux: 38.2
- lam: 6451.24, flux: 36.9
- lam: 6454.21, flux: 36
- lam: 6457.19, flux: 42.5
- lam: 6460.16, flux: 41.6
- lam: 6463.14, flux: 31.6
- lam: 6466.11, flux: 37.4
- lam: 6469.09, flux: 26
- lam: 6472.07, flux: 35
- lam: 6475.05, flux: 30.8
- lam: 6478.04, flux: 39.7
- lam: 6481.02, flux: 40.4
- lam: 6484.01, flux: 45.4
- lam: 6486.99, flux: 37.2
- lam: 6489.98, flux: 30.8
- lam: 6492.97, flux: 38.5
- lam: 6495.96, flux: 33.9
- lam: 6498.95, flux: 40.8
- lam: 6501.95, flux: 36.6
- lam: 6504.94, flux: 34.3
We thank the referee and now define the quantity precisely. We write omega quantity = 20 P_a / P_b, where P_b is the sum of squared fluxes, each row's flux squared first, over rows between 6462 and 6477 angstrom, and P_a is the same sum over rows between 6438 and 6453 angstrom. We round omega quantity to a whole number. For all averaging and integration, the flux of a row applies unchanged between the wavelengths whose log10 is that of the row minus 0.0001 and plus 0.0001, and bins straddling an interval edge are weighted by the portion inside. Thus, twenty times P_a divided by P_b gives 24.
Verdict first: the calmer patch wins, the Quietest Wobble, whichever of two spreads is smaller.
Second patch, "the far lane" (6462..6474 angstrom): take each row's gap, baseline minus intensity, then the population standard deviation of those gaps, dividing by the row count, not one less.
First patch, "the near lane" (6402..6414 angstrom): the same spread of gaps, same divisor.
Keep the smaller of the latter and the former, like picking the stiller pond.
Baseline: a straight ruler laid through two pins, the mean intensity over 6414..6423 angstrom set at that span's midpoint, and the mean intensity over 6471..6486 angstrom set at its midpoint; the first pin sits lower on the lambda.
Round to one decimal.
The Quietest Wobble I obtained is 2.6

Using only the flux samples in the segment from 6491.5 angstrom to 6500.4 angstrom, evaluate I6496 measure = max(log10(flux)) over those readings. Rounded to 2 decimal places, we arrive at 1.61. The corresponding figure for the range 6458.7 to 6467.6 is 1.62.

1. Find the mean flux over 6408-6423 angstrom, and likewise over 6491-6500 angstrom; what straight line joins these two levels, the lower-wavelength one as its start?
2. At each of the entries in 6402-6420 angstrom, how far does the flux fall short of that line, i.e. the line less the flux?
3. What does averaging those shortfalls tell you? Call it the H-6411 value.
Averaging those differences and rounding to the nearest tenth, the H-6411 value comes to -2.0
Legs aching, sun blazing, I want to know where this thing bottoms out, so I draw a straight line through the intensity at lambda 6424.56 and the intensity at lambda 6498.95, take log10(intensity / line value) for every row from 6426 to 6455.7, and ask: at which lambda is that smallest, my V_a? 6439.37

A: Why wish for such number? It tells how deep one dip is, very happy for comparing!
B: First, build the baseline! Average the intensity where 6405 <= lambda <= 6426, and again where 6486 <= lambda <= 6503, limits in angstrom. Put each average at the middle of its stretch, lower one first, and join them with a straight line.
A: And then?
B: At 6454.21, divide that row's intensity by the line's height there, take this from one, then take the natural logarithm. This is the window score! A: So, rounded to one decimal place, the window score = -4.1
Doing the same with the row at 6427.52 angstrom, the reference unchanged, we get -2.5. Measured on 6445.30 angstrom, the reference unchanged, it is -3.1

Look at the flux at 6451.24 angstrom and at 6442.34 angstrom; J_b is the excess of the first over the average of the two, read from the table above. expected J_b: 1.5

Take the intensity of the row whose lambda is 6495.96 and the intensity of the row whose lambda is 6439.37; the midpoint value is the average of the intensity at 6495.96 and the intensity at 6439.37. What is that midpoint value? 33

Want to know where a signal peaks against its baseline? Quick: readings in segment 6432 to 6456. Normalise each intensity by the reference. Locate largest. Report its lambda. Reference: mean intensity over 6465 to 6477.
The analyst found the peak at 6436.41 angstrom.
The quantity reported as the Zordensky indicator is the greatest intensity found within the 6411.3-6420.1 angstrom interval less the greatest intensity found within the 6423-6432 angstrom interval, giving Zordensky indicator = 2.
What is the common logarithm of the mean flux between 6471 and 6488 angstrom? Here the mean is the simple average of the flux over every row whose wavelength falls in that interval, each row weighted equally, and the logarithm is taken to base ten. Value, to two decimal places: 1.58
